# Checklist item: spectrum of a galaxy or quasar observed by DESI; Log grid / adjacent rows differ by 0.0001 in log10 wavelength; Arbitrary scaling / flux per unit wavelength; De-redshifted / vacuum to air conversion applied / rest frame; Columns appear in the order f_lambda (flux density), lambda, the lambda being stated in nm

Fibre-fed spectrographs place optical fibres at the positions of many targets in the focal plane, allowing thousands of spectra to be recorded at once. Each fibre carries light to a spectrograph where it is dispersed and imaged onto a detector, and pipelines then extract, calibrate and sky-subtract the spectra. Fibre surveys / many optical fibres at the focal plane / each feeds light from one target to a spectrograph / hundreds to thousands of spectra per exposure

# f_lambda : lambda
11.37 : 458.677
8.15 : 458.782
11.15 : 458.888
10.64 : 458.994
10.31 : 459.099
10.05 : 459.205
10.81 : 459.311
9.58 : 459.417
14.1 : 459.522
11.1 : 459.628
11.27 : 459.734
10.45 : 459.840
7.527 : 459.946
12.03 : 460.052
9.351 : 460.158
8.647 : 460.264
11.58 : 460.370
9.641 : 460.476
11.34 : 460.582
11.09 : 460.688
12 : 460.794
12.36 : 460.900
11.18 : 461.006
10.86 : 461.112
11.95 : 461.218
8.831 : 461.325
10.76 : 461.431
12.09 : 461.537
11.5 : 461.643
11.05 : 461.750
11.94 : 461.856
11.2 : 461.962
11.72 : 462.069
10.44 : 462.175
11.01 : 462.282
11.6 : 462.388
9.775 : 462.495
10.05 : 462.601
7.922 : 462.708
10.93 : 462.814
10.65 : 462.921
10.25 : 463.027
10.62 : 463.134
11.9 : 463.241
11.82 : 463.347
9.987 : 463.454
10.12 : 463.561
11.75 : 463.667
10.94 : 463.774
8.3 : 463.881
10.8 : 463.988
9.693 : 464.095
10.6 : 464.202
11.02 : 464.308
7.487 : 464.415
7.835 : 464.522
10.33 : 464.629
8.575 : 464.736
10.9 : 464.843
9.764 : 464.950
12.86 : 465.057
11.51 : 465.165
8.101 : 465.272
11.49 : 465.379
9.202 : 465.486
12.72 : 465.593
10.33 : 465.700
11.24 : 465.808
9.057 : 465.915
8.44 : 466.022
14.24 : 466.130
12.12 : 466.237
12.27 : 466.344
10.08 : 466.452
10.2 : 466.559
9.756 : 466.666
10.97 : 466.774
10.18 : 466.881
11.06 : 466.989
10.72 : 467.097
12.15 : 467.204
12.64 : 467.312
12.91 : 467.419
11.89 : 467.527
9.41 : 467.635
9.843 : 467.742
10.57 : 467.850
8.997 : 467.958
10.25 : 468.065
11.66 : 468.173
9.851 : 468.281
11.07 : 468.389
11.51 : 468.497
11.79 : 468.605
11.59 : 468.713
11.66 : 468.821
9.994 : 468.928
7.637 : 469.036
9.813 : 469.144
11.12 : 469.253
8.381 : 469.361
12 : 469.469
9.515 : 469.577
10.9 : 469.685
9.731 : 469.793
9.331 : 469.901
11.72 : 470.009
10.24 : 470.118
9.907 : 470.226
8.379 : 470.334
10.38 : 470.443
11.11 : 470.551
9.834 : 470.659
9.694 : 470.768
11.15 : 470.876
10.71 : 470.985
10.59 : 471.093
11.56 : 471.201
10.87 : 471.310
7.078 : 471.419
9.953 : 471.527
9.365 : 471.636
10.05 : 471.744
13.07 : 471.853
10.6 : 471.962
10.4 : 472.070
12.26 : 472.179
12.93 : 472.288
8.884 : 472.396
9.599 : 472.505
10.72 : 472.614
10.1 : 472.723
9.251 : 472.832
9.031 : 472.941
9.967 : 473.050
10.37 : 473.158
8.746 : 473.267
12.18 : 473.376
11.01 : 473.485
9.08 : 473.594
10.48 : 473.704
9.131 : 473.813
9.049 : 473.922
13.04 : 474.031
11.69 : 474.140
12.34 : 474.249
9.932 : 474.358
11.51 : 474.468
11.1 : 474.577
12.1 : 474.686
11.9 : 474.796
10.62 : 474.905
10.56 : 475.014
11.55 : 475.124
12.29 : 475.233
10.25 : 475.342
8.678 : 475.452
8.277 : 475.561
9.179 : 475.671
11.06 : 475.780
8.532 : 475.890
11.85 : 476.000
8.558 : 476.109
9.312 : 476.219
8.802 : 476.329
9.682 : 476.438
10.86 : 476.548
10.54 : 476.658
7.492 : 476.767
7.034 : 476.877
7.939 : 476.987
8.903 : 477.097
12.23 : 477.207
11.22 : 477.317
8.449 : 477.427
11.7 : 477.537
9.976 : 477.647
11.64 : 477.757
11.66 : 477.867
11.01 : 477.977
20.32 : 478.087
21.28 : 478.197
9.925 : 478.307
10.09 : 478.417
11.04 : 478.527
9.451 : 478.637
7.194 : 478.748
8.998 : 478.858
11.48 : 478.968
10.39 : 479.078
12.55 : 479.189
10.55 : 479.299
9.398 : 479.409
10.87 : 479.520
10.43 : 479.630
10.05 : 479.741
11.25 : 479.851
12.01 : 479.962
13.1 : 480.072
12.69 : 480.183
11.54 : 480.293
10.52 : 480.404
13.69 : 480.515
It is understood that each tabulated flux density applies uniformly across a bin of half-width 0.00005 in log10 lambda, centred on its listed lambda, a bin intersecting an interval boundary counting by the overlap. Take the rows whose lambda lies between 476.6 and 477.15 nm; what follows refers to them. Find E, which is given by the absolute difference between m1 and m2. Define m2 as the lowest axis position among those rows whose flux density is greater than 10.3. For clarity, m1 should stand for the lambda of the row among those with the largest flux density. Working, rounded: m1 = 476.658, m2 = 476.658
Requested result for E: 0.00 nm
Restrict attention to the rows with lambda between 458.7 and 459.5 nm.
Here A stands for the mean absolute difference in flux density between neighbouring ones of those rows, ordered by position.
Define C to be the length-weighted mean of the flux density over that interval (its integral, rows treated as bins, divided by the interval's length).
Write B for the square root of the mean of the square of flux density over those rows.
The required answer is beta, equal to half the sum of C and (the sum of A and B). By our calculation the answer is 10.7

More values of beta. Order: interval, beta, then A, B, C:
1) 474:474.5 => 12.4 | 1.5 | 11.7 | 11.6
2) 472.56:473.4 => 10.6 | 1.2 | 10.1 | 10.0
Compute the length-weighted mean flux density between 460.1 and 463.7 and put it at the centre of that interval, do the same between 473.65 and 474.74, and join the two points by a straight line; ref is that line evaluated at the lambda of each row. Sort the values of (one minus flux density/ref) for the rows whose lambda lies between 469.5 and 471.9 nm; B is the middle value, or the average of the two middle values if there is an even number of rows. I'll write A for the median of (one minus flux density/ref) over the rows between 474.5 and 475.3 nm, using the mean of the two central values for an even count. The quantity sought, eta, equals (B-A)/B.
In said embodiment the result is 1.6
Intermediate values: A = -0.04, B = 0.076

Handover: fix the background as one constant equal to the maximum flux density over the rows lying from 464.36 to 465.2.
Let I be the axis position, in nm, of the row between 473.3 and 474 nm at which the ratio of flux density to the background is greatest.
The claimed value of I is 473.376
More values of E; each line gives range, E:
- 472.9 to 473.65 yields 0.22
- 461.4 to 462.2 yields 0.11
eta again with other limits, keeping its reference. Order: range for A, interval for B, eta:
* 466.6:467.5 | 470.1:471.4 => 1.2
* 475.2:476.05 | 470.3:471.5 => -2.4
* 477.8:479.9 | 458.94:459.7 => -3.5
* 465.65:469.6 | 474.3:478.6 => 0.6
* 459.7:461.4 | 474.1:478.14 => 1.8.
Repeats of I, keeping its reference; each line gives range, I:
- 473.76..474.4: 474.031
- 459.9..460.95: 460.900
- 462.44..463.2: 462.814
